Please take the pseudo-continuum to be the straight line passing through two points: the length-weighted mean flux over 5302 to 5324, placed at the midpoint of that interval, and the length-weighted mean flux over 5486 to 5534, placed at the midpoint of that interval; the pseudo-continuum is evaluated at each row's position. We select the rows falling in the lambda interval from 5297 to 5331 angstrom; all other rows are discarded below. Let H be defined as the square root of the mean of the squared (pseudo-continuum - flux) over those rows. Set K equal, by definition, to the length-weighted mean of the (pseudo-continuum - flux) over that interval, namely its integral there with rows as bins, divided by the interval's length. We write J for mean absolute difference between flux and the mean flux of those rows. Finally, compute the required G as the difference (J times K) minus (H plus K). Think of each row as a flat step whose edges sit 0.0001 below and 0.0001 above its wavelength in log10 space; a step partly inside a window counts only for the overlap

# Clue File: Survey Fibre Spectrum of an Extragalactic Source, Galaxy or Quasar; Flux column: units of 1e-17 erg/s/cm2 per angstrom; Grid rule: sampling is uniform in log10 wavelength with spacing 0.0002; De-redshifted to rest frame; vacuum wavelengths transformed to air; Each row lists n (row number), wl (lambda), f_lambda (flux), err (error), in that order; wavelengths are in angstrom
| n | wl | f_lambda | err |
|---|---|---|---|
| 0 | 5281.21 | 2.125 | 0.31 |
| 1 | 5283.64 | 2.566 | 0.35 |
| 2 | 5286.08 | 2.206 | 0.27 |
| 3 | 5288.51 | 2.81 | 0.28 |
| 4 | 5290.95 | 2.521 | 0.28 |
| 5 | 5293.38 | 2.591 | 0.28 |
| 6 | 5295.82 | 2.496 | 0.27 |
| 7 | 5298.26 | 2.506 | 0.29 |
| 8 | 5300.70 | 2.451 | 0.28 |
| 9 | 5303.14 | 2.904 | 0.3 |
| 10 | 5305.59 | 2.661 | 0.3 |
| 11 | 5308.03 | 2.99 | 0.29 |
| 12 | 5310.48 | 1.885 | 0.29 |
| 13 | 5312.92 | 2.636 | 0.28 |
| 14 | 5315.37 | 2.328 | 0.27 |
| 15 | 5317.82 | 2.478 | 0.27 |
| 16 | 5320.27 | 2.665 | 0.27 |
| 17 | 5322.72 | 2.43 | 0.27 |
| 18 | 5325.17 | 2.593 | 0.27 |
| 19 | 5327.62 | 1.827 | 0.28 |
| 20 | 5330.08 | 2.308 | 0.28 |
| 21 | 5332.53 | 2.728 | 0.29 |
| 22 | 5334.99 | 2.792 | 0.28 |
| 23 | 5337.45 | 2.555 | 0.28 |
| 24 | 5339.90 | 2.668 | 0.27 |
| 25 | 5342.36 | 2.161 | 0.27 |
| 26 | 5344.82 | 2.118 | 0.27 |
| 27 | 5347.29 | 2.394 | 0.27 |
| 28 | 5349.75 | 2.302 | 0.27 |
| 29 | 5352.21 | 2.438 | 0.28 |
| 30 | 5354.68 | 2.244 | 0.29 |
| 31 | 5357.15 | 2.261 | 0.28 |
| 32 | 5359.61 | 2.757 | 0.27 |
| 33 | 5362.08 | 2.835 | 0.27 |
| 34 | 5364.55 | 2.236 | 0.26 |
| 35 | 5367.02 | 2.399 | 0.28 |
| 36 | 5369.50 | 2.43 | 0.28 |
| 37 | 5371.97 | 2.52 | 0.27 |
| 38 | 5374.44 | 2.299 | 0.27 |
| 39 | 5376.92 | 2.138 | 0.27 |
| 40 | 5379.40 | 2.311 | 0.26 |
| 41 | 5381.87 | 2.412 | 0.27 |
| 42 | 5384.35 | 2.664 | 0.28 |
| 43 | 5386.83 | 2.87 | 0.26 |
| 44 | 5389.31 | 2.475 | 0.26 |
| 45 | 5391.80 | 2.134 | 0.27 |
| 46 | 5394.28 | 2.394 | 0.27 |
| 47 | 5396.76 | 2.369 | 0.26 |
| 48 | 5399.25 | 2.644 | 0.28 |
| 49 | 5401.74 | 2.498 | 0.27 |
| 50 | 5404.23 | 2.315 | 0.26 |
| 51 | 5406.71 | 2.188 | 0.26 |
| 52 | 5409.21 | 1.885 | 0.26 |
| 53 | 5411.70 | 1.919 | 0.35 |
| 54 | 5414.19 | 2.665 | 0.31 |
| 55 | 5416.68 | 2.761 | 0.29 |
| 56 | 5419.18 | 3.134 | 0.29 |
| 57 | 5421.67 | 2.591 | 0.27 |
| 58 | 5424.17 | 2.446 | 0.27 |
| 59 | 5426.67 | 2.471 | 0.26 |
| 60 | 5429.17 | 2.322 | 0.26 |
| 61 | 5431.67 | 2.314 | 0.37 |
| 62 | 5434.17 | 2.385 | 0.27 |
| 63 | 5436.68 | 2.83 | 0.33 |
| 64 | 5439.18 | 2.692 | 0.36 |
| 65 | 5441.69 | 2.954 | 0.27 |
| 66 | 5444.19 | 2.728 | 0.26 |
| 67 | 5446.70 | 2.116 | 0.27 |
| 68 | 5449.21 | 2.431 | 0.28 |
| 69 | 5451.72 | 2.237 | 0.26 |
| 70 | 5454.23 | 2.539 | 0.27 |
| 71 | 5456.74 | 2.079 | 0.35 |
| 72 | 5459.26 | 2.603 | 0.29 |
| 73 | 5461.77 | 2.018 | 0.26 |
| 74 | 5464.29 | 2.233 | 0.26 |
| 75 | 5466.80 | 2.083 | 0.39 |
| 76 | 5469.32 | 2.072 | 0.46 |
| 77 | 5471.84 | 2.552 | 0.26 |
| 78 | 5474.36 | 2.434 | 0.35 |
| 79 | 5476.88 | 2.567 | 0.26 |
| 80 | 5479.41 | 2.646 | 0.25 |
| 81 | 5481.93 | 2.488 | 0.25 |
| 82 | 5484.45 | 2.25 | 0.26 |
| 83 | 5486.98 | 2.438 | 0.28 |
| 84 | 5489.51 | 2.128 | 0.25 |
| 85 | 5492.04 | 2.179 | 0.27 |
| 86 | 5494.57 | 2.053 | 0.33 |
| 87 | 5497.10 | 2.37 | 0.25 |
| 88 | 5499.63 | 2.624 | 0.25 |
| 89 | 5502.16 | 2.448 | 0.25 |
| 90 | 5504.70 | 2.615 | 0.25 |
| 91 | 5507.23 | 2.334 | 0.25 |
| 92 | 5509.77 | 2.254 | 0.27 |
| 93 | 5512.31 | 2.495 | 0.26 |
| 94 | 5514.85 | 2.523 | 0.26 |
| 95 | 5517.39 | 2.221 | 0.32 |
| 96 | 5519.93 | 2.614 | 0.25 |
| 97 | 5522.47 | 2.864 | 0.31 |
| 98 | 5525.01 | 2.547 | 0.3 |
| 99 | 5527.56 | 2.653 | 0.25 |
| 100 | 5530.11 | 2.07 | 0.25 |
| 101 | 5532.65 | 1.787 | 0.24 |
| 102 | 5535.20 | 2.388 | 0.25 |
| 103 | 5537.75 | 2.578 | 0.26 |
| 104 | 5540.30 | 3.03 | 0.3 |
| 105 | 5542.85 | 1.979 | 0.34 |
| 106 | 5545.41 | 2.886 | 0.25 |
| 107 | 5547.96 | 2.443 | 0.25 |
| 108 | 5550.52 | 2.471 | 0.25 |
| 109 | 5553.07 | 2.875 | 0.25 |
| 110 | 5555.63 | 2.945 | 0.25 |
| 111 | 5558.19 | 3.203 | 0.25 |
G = -0.376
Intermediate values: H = 0.32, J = 0.23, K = 0.07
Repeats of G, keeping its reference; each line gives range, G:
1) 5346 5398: -0.282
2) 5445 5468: -0.390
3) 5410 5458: -0.265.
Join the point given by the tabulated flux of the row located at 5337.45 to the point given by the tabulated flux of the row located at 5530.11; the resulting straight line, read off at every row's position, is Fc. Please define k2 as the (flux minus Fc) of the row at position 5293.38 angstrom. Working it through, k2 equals -0.1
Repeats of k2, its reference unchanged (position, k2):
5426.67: 0.1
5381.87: 0.0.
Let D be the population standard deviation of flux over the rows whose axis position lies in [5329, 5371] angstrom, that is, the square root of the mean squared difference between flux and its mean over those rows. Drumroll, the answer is 0.23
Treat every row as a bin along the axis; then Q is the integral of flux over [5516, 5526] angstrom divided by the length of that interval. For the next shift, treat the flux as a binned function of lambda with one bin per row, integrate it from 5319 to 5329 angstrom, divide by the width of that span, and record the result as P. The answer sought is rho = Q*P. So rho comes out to 6.1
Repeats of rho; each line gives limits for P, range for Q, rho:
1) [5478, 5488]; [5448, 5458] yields 5.7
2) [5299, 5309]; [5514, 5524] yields 7.0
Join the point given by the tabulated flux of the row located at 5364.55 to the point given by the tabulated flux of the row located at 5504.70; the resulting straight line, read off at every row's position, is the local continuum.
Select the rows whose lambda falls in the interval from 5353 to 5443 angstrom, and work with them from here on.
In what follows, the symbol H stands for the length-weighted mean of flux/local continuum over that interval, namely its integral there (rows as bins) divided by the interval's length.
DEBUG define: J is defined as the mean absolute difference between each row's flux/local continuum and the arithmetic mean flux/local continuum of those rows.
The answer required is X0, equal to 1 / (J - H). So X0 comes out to -1.03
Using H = 1.06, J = 0.090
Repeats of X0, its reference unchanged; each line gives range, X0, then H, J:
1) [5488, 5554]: -1.20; 0.92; 0.085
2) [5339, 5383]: -1.00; 1.07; 0.071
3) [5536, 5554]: -1.17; 0.95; 0.100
